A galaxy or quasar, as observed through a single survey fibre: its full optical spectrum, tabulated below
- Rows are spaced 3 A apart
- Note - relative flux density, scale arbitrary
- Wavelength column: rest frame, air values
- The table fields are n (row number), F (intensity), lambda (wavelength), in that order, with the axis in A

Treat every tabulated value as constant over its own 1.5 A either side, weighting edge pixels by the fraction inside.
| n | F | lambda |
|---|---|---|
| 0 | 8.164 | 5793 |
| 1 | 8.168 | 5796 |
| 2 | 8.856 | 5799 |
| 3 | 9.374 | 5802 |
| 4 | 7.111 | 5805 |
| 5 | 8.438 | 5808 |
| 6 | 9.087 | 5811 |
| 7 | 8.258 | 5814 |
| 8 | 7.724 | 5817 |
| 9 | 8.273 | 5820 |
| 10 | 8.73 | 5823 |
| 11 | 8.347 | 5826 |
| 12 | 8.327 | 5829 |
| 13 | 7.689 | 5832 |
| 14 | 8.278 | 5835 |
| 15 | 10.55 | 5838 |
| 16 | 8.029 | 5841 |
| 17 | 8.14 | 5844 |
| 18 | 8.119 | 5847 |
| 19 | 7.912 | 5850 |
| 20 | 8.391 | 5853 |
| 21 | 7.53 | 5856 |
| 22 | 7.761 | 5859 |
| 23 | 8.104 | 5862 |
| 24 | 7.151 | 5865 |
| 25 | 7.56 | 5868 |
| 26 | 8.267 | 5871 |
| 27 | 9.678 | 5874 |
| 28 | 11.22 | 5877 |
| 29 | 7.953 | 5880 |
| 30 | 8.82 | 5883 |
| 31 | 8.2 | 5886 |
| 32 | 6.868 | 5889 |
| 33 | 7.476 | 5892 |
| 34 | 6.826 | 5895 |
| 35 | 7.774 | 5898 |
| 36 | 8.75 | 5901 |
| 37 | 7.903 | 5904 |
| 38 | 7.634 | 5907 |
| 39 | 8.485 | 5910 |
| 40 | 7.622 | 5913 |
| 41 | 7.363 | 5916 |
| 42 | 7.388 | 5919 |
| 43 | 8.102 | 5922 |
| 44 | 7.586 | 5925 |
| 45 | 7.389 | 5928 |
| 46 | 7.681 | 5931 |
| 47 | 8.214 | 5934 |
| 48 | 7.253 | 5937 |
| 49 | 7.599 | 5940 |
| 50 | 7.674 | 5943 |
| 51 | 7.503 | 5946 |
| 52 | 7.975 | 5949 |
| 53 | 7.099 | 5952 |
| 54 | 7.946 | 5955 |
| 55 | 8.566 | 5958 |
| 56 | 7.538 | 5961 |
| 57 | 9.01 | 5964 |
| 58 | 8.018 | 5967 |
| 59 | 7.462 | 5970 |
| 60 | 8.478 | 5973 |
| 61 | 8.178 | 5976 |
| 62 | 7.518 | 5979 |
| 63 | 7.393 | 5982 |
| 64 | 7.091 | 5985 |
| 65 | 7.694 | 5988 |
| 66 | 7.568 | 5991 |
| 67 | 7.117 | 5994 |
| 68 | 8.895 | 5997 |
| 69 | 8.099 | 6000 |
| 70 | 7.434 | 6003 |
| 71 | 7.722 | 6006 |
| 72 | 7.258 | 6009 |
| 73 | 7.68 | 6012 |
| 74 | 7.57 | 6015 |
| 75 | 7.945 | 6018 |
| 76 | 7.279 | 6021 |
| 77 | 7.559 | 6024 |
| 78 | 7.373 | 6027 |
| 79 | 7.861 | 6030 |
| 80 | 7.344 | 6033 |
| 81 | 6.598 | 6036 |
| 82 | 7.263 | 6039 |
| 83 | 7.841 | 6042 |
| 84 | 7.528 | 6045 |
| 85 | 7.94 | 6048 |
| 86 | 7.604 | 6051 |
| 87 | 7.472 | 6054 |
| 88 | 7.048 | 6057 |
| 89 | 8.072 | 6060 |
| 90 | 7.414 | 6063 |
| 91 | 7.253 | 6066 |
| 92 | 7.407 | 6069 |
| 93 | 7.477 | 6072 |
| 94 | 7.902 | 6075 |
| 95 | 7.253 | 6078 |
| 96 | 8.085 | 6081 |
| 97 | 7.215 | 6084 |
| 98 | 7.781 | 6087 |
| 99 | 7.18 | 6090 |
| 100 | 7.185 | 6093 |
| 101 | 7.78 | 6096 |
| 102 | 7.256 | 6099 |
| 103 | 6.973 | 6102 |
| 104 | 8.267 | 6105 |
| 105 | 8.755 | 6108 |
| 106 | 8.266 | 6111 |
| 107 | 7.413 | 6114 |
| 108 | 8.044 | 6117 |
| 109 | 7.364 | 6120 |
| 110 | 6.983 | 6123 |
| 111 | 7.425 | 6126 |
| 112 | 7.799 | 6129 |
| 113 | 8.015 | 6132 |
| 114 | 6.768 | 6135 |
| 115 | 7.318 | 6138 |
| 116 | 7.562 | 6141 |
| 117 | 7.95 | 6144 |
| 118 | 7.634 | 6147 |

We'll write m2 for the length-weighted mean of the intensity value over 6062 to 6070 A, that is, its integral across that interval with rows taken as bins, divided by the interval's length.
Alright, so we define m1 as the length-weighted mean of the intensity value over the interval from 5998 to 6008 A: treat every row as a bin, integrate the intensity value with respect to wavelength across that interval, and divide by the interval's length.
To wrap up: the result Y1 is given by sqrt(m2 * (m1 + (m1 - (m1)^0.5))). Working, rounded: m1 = 7.8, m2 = 7.35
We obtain 9.7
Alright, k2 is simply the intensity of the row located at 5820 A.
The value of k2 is 8.273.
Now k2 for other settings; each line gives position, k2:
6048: 7.94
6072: 7.477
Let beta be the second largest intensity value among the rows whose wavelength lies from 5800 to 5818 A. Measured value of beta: 9.087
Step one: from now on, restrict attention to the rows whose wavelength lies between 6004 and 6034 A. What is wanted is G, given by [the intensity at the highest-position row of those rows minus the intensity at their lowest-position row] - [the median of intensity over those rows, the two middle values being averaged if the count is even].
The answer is -7.9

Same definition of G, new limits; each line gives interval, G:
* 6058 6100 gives -8.2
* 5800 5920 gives -10.1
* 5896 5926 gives -7.9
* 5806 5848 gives -8.6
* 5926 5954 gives -7.9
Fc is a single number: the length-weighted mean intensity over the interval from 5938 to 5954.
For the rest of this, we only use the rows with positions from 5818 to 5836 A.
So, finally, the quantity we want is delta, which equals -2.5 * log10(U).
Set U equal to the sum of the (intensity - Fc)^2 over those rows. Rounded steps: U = 3.5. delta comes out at -1.4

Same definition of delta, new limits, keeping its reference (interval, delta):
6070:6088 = 0.5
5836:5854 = -2.6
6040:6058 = 0.8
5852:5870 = -0.2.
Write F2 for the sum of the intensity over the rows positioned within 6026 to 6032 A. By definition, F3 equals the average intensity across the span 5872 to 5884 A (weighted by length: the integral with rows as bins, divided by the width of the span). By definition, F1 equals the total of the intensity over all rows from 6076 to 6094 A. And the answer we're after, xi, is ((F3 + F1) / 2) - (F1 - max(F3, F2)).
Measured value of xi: -2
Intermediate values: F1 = 45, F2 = 15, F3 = 9.39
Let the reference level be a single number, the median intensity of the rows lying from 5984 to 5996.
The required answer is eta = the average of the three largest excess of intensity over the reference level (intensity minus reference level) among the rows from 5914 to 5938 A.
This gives 0.66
